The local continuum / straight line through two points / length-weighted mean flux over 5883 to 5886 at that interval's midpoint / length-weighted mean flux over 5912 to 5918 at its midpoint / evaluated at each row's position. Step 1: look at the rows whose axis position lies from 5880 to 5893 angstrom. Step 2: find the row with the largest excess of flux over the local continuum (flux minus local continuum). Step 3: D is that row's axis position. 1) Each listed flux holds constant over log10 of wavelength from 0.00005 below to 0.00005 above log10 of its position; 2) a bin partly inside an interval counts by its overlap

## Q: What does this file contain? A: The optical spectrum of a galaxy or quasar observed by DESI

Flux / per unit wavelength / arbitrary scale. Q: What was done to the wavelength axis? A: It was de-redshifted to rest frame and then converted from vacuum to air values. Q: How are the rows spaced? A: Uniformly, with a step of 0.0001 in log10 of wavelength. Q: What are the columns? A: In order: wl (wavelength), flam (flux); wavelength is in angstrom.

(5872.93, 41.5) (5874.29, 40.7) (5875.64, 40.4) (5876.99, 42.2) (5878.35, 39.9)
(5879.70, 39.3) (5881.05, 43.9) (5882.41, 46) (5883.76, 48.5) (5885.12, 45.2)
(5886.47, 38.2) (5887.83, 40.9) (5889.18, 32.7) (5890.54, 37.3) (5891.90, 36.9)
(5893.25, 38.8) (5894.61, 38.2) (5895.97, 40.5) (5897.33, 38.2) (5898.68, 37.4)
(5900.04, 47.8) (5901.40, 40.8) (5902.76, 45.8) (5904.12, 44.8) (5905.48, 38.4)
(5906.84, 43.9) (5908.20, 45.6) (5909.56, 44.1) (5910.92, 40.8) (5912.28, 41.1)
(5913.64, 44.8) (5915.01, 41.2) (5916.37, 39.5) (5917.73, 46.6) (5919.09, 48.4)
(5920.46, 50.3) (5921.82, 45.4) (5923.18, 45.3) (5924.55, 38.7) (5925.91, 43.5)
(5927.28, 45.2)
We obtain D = 5883.76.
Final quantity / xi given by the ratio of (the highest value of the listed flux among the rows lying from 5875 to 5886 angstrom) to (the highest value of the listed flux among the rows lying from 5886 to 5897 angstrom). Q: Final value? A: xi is 1.19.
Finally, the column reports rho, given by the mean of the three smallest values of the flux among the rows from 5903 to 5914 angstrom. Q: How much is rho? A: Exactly 40.1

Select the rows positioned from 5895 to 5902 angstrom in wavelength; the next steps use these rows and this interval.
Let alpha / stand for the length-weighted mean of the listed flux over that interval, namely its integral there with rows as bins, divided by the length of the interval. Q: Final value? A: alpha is 40.8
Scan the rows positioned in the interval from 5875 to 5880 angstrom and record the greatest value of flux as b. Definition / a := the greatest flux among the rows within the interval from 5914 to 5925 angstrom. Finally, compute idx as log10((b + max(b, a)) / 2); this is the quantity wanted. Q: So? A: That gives 1.67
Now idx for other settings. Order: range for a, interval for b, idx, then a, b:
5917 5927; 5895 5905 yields 1.69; 50.3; 47.8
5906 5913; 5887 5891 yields 1.64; 45.6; 40.9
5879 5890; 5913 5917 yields 1.67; 48.5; 44.8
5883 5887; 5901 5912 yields 1.67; 48.5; 45.8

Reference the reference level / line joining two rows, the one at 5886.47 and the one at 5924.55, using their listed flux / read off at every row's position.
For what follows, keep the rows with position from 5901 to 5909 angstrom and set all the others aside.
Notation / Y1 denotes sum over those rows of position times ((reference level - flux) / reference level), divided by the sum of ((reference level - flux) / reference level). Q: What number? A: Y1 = 5905.1 angstrom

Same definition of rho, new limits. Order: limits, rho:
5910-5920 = 40.5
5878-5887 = 39.1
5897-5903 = 38.8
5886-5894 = 35.6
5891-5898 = 37.8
